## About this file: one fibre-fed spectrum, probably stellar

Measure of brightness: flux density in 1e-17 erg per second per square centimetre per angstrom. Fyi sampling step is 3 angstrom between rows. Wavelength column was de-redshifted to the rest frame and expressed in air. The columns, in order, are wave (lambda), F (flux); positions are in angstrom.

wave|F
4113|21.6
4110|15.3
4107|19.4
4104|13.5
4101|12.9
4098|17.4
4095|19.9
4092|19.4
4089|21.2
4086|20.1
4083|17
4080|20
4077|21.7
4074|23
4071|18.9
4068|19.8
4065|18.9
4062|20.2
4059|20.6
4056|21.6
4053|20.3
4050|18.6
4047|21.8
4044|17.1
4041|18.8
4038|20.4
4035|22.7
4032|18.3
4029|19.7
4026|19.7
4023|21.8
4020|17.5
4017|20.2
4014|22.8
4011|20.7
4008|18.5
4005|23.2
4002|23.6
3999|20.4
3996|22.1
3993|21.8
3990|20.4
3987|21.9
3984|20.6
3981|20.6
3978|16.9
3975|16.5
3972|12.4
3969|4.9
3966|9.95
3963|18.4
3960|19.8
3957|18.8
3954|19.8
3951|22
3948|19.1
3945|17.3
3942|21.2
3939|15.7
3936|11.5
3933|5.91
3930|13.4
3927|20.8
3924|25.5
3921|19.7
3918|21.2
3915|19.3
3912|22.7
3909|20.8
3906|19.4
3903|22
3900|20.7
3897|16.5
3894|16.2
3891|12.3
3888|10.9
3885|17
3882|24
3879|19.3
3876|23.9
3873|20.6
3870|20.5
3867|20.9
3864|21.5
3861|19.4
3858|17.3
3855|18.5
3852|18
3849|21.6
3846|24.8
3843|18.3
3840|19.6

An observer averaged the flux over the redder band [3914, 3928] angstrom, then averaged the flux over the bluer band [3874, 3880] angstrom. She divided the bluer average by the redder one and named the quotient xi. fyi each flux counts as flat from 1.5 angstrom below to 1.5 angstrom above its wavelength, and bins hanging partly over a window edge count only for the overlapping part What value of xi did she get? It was 1.01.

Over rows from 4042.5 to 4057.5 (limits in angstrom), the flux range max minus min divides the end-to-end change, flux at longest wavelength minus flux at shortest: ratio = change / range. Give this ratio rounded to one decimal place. 1.0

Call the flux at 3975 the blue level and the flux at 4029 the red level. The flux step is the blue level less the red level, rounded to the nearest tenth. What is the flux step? -3.2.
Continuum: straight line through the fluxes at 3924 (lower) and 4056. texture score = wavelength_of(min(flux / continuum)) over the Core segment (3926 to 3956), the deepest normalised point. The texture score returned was 3933 angstrom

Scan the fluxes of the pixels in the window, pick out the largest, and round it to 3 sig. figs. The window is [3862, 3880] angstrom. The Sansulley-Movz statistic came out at 23.9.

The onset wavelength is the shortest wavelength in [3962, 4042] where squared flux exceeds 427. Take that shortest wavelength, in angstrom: 3987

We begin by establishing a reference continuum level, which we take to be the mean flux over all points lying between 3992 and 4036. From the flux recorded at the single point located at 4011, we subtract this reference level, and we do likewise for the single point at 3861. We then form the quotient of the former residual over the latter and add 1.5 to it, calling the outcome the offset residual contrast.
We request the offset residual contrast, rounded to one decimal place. 1.6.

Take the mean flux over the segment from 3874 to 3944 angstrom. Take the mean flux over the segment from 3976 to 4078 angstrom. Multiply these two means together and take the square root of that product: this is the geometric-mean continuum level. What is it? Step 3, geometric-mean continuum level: 19.3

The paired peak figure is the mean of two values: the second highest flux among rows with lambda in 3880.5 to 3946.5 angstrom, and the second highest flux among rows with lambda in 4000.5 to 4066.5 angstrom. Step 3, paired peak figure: 23.6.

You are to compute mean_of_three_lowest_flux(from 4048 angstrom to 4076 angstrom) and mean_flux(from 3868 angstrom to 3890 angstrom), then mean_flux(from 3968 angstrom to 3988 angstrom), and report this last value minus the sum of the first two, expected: -22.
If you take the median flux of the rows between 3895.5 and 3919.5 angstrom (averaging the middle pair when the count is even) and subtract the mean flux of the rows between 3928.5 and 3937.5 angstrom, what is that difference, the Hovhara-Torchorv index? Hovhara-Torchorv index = 10.5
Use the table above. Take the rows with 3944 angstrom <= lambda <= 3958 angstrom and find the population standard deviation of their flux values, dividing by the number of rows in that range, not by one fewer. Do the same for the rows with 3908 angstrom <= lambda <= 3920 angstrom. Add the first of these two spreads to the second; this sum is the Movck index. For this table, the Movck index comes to 2.7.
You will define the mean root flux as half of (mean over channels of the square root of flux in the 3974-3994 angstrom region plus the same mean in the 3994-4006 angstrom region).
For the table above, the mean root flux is 4.58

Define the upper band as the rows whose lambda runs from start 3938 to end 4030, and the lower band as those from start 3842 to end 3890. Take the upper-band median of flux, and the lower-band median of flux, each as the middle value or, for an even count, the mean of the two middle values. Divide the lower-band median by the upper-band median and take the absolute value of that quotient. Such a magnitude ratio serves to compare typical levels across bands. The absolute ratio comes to 1.01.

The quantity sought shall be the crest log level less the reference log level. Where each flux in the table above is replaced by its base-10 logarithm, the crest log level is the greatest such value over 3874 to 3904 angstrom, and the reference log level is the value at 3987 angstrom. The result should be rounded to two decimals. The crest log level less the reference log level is 0.04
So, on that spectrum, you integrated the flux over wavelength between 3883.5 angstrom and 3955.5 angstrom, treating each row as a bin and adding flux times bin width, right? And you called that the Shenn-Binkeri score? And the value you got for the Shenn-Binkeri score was 1293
